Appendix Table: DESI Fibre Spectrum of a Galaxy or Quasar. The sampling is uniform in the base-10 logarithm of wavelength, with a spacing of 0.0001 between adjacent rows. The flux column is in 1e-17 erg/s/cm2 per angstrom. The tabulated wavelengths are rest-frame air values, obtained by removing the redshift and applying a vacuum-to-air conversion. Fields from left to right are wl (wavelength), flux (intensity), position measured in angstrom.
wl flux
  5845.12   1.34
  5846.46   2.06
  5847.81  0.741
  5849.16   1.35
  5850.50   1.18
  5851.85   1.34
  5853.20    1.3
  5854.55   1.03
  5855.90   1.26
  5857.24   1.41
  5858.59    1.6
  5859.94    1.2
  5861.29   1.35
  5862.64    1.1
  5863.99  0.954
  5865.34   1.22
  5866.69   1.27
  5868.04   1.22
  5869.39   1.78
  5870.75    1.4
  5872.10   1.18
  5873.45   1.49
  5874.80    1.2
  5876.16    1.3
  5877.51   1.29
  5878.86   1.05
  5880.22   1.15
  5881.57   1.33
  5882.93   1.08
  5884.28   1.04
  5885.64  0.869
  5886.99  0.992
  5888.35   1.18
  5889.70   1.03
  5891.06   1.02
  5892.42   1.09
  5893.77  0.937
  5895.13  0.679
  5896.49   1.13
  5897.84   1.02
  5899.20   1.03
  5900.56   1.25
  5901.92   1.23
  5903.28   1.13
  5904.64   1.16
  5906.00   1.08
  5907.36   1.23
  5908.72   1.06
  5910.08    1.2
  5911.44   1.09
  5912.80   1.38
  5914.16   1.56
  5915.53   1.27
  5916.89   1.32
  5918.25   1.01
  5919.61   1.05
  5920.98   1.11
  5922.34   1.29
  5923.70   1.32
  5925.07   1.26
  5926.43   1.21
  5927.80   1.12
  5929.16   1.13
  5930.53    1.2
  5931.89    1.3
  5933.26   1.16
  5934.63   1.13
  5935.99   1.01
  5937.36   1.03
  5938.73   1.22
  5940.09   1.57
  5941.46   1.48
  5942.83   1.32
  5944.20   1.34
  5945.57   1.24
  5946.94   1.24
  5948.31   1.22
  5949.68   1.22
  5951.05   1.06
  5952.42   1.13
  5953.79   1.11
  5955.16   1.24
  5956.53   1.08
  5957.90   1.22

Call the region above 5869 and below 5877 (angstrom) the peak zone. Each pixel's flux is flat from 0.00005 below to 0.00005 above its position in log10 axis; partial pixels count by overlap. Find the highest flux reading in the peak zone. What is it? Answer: 1.78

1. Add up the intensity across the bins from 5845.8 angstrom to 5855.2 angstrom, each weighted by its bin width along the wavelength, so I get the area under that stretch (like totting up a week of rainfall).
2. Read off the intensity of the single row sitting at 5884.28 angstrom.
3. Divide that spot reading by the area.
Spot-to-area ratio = 0.086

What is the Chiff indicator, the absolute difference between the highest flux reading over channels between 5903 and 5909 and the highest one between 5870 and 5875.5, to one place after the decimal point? 0.3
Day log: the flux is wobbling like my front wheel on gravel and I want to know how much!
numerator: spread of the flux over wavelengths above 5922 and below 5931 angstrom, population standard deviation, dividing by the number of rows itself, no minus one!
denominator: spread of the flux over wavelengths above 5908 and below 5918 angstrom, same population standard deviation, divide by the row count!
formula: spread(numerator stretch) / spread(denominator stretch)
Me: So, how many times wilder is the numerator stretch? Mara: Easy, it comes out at 0.44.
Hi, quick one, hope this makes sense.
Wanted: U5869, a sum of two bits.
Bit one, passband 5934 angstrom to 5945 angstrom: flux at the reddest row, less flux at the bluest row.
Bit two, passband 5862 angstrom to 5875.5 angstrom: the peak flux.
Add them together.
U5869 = 1.99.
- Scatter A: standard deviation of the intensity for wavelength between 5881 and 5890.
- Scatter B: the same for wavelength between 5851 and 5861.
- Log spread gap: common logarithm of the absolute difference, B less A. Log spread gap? -1.5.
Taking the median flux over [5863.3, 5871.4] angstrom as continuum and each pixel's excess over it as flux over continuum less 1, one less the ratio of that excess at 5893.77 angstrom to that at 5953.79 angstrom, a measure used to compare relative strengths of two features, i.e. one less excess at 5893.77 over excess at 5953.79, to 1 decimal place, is -1.3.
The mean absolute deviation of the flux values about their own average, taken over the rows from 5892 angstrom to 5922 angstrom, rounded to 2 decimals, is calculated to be 0.12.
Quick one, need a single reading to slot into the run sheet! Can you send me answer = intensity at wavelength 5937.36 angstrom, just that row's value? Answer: 1.03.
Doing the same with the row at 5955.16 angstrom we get 1.24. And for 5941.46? 1.48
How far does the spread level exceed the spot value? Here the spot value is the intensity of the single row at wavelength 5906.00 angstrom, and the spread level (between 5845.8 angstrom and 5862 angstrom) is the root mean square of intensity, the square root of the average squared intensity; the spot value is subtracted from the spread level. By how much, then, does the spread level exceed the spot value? 0.27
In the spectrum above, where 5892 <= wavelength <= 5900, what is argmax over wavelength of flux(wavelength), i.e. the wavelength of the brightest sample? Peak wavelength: 5896.49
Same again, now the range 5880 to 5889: 5881.57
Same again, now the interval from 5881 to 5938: 5914.16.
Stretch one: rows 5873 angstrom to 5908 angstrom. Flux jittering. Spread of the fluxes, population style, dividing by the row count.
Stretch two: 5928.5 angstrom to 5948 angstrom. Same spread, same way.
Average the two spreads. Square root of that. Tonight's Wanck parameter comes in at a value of 0.39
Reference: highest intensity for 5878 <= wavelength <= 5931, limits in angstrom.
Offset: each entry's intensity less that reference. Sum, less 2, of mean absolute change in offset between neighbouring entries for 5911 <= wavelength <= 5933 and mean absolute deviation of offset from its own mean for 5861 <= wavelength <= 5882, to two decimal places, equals -1.75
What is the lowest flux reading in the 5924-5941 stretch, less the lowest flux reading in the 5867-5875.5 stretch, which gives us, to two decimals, -0.17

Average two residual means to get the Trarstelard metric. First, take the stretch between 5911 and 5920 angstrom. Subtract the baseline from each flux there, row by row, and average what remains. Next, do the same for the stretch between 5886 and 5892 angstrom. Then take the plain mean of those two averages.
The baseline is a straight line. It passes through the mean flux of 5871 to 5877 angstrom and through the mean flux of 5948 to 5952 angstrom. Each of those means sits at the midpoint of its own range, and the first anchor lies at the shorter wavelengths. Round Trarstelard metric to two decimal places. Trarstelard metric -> -0.10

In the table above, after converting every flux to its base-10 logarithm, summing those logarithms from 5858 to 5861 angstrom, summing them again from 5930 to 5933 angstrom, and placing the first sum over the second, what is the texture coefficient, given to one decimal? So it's 1.5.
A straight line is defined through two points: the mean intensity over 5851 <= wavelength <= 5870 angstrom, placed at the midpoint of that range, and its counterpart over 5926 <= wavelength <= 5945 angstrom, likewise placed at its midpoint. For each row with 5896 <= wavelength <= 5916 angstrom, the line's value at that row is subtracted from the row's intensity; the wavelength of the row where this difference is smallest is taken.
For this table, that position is 5897.84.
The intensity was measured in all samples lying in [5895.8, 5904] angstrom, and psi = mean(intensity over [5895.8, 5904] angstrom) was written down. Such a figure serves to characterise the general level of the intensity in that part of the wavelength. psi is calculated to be 1.13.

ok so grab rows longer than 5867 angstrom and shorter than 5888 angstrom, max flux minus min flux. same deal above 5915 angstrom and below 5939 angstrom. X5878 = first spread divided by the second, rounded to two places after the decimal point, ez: 2.94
